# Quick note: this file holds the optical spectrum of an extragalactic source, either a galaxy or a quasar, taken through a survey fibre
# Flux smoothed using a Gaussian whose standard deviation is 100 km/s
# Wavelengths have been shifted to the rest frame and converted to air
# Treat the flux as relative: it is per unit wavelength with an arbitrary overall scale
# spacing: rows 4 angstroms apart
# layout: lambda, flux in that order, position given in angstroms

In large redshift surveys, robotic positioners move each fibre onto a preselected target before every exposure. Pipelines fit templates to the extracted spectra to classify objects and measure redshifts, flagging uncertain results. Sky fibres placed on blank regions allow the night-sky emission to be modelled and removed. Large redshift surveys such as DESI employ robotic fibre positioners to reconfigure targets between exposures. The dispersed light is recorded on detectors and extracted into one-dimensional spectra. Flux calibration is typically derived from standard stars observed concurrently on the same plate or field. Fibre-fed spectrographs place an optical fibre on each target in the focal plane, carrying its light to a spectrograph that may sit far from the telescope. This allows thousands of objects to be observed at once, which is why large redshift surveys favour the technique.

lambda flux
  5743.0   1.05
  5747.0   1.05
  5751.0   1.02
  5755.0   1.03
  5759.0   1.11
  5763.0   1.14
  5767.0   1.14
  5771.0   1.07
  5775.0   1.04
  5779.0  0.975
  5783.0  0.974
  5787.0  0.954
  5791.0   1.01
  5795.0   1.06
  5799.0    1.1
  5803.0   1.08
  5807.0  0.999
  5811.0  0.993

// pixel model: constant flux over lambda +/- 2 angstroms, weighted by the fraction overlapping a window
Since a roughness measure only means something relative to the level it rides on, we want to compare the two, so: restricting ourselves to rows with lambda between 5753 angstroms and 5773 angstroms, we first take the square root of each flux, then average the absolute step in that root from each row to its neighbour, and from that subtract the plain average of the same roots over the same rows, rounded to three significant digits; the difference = -1.03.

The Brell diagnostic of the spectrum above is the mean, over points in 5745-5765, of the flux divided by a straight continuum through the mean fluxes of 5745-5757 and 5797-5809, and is 1.033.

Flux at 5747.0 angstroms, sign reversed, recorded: -1.05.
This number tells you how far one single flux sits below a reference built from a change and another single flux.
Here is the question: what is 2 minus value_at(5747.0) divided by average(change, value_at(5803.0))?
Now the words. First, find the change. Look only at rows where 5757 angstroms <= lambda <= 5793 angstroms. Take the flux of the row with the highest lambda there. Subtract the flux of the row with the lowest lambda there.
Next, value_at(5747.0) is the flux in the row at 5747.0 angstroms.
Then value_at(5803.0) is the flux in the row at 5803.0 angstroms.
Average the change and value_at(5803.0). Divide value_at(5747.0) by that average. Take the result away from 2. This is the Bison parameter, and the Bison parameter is -0.14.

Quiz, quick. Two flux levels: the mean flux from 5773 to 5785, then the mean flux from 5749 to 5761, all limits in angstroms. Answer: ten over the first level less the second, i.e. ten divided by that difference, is -175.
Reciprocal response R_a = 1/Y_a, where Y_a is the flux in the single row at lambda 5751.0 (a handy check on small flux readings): 0.98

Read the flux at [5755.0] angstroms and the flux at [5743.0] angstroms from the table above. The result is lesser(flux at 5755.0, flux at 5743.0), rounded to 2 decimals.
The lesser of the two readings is 1.03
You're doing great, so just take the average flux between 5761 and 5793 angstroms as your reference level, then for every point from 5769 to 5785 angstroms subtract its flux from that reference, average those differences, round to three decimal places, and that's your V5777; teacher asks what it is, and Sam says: 0.023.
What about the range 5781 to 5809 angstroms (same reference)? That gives 0.013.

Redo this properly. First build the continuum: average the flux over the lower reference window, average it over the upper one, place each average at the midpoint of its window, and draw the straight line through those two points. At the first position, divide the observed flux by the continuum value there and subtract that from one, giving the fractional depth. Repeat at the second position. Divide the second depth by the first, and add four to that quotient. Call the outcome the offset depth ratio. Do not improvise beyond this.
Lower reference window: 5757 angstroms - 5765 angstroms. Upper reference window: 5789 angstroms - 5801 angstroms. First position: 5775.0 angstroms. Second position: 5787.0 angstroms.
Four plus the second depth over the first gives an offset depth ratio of 6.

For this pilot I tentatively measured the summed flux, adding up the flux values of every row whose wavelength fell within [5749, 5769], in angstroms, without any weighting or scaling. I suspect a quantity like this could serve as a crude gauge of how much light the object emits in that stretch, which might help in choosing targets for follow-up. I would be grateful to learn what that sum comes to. 5.44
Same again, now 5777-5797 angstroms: 4.97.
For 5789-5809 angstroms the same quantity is 5.25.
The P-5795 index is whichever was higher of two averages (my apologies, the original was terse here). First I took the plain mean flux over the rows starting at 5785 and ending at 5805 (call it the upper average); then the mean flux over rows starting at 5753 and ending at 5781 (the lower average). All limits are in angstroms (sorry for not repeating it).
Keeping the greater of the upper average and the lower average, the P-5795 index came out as 1.07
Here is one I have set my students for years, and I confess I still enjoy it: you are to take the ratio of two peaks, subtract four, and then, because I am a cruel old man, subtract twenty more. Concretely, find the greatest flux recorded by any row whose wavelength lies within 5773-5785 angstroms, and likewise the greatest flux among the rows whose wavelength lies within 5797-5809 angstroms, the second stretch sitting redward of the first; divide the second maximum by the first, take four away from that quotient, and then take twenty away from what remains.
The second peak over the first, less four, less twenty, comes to -22.94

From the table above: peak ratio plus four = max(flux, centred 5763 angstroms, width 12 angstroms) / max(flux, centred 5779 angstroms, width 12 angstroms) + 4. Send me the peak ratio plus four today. 5.10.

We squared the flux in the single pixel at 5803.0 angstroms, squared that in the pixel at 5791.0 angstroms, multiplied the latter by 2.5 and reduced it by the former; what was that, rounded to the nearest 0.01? 1.38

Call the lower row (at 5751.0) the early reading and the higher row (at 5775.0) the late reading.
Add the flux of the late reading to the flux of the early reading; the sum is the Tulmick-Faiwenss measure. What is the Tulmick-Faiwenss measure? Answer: 2.06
